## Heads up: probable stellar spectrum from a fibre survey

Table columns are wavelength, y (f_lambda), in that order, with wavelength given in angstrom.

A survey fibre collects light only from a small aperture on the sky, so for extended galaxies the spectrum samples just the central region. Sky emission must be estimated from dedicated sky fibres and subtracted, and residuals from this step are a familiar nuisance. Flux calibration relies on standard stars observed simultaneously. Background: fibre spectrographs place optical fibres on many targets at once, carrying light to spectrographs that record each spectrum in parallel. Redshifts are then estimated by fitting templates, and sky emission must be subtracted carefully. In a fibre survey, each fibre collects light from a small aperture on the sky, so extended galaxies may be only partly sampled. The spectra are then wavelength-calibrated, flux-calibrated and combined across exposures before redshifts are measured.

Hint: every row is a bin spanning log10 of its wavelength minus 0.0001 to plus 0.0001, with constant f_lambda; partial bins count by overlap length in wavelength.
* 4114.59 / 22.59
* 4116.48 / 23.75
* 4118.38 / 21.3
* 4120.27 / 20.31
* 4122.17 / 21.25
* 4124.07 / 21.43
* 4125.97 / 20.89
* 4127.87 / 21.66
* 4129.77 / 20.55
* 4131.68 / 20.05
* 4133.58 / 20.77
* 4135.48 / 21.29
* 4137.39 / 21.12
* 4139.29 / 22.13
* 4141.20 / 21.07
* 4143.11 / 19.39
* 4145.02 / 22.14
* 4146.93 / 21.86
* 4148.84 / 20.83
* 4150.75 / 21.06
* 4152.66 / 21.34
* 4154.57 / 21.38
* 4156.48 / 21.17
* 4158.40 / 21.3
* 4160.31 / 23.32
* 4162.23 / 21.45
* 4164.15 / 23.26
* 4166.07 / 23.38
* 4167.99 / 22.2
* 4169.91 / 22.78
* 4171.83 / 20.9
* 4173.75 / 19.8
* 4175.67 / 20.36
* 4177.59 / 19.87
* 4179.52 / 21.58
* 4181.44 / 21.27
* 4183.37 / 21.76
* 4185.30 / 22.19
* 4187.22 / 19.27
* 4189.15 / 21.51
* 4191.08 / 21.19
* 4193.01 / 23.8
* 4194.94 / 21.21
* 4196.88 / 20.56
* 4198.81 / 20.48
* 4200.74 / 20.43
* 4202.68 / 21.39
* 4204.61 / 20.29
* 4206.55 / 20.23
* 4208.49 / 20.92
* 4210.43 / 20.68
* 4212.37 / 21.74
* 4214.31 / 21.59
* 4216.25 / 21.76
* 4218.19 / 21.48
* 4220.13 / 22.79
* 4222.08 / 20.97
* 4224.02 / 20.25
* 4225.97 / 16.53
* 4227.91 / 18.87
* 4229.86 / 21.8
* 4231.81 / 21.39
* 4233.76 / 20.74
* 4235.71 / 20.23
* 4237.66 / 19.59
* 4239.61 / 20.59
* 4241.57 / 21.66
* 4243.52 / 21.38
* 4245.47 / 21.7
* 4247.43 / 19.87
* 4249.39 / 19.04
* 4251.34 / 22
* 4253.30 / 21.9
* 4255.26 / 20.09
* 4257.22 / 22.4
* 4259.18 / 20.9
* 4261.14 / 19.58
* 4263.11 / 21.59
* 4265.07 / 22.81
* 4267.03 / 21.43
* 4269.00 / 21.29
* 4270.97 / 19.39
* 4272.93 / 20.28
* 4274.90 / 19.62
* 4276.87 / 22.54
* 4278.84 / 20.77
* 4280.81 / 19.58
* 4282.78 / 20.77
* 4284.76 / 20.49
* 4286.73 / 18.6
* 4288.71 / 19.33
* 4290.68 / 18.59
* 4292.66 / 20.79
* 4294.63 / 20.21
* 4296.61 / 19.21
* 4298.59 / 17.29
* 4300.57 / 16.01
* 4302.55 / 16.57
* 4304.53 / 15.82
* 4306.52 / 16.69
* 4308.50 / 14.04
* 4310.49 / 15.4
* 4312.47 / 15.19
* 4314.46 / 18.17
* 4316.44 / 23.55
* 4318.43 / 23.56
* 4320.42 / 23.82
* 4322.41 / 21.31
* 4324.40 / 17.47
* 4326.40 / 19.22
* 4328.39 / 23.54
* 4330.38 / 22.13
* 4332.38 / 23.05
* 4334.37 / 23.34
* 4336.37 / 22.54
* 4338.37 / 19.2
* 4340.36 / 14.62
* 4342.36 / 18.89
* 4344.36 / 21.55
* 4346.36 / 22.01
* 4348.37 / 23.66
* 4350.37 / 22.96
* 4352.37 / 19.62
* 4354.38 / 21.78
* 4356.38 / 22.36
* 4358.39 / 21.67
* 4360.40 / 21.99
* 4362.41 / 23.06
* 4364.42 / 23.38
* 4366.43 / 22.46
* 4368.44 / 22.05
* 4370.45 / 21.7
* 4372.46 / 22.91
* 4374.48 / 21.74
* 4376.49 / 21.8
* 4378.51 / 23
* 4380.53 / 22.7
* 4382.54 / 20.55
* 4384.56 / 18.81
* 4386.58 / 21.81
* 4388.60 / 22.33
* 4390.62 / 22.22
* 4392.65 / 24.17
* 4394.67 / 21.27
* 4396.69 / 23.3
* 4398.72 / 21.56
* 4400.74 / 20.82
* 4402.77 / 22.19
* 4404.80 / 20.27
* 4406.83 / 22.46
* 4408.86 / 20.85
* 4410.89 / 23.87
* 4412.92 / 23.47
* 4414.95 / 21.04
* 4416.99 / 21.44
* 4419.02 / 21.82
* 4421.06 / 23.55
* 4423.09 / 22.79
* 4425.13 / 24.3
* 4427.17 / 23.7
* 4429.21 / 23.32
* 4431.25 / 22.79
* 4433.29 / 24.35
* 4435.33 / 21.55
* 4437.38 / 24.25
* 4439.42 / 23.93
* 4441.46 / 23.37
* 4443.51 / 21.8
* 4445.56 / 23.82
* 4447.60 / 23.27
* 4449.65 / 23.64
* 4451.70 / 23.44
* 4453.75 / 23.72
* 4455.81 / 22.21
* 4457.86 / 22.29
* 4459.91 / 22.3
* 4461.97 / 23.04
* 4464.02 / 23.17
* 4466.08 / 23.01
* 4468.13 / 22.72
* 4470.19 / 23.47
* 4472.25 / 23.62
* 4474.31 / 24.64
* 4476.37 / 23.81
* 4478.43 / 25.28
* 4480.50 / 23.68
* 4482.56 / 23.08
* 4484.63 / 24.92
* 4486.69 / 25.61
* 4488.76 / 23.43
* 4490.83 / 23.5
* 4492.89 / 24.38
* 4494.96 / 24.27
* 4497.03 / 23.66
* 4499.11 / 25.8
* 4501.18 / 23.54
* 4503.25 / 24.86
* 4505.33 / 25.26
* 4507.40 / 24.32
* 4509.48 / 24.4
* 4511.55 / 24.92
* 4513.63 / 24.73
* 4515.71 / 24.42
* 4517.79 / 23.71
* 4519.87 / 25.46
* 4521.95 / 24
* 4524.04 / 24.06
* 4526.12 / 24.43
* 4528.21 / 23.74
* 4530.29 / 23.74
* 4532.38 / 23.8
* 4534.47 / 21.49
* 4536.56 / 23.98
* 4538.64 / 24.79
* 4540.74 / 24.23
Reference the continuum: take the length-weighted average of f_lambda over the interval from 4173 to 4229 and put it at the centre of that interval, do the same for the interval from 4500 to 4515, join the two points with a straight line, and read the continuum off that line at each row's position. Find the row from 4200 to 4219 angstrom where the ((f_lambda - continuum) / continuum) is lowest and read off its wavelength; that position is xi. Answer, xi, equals 4206.55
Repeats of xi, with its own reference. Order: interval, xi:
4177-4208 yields 4187.22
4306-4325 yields 4308.50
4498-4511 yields 4501.18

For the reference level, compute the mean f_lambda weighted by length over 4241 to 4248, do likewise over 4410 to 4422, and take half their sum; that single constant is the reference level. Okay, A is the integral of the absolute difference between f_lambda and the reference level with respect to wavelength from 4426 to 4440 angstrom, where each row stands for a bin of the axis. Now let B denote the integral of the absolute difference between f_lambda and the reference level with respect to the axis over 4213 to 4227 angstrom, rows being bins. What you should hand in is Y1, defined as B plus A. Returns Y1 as 42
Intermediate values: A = 23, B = 19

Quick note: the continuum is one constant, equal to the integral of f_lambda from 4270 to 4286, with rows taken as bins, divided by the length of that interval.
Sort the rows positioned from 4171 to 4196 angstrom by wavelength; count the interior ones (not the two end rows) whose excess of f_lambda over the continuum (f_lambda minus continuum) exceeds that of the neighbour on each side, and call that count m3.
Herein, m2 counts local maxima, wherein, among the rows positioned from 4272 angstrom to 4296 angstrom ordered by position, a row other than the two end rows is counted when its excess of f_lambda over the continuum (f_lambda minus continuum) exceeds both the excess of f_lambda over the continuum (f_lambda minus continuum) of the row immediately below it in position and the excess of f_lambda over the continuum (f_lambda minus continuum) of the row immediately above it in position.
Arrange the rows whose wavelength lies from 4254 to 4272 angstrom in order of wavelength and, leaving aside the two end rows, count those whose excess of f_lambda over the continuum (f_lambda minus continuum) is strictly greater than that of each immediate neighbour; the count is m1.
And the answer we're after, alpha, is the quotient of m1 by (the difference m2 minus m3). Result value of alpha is -2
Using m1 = 2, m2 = 4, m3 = 5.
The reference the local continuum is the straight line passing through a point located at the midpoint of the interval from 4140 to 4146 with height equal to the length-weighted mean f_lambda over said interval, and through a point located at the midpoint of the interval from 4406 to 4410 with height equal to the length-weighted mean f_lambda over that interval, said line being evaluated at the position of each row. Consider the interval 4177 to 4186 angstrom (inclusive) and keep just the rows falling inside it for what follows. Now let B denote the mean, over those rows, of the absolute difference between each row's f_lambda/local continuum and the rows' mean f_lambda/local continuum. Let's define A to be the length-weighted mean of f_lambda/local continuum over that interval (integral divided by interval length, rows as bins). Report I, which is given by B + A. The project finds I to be 1.05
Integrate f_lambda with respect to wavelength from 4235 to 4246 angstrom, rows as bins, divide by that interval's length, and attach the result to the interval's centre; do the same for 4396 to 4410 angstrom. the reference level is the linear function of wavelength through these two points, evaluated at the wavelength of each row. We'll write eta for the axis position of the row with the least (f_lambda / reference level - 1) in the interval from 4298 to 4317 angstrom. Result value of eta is 4308.50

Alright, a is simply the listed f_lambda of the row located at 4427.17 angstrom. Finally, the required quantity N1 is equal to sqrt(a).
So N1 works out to 4.87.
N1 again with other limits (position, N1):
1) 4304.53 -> 3.98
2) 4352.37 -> 4.43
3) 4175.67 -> 4.51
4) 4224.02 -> 4.50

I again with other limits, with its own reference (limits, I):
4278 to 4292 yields 0.96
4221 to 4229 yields 0.98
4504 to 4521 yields 1.14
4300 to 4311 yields 0.77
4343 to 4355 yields 1.06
